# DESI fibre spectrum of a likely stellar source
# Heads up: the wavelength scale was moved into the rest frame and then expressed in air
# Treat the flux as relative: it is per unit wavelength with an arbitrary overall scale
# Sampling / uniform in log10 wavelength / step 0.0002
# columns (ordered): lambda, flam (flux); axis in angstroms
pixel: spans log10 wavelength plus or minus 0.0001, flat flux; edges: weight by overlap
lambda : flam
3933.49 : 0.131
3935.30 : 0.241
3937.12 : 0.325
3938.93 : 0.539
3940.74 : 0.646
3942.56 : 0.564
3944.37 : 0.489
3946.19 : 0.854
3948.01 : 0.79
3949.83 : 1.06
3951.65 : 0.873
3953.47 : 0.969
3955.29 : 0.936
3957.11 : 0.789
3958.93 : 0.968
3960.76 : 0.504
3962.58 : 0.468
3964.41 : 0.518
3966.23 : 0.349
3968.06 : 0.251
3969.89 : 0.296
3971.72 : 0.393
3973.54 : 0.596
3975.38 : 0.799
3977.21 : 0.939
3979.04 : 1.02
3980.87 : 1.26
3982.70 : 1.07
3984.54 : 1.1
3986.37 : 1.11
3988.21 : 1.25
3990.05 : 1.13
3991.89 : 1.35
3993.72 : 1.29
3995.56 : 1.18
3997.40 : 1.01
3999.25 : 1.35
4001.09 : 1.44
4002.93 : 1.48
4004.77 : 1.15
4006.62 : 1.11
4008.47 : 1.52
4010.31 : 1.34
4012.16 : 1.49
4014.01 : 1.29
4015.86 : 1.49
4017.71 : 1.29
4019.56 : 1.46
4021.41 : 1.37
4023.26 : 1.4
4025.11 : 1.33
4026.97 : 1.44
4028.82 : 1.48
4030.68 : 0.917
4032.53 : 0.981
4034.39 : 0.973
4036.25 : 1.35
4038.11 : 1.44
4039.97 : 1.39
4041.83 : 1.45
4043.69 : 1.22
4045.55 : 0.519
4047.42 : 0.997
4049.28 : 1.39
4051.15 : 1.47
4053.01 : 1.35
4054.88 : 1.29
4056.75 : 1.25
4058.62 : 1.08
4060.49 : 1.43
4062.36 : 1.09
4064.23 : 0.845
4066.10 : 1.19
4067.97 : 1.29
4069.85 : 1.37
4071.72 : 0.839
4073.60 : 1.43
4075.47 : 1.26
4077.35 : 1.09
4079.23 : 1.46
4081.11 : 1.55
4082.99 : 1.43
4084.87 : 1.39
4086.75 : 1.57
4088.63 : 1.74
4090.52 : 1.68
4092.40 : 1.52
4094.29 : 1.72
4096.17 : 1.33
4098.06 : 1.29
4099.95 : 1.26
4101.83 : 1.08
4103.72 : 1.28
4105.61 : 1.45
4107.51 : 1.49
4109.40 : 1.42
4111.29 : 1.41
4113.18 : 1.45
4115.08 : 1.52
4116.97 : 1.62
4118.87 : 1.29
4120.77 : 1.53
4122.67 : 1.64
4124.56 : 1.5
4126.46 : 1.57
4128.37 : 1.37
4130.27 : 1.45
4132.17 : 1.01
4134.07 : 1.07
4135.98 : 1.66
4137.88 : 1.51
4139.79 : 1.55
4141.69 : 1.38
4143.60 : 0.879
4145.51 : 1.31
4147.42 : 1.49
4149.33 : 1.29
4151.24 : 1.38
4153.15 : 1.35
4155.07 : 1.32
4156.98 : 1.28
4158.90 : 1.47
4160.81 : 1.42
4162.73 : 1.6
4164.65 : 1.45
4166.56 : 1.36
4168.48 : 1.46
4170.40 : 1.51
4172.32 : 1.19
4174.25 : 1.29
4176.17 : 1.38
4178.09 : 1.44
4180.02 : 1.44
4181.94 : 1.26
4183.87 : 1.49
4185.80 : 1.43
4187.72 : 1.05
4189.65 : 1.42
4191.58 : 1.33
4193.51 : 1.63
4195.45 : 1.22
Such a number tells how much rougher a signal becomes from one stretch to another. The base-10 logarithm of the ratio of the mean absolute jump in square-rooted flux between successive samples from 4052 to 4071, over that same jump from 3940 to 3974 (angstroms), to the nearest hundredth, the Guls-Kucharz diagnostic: -0.01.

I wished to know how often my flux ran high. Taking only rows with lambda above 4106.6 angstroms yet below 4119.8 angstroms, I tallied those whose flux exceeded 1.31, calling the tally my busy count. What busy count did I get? 6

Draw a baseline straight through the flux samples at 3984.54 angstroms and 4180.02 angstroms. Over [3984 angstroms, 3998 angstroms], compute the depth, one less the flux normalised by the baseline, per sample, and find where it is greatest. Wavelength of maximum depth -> 3997.40 angstroms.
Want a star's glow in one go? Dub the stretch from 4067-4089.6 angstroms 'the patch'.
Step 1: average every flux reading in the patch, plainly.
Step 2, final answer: 1.37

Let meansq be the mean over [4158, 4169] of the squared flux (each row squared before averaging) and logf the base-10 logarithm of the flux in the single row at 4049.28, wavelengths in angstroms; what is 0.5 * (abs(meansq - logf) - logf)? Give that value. 0.93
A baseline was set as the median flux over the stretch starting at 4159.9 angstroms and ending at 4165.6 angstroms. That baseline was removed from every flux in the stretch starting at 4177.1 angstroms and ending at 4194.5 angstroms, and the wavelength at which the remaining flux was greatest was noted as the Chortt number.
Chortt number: 4193.51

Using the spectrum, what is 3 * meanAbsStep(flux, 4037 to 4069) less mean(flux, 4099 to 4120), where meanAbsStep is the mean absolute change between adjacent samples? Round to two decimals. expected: -0.68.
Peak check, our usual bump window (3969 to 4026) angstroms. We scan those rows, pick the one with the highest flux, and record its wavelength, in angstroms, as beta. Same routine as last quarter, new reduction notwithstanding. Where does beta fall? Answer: 4008.47 angstroms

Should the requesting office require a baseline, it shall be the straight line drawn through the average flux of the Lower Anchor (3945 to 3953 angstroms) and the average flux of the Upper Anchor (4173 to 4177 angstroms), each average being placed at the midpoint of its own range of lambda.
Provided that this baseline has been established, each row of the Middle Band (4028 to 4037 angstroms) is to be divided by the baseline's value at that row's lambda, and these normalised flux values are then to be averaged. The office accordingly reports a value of 1.08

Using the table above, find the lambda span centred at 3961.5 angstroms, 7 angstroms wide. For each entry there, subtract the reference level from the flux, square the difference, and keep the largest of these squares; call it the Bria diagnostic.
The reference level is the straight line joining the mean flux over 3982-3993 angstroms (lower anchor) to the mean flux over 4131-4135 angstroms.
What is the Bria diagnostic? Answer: 0.52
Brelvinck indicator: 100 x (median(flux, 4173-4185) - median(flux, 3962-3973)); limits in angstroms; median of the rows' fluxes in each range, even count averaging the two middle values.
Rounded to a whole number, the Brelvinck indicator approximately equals 104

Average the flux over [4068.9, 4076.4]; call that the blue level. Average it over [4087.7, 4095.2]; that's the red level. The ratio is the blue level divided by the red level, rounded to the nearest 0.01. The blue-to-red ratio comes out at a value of 0.74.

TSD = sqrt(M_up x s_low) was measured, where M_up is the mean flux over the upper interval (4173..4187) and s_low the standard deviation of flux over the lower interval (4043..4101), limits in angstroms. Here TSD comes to 0.60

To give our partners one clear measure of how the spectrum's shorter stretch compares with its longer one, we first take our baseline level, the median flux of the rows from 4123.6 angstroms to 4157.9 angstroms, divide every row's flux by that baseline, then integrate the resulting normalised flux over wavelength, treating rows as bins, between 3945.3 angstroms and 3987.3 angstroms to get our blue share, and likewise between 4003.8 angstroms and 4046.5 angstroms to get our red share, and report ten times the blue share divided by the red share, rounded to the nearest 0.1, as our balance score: 6.0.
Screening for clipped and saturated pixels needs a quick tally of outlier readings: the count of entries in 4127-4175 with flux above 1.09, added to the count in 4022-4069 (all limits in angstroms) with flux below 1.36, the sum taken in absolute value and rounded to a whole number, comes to 38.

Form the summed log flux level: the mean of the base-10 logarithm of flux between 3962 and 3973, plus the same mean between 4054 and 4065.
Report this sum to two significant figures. -0.37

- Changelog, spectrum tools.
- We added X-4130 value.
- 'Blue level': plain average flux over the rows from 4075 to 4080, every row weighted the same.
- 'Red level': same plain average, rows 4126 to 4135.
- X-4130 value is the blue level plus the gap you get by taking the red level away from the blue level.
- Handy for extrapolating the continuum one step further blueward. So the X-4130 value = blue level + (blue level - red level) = 1.25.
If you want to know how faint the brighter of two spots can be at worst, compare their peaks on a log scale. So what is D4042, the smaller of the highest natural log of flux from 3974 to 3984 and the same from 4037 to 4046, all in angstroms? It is 0.23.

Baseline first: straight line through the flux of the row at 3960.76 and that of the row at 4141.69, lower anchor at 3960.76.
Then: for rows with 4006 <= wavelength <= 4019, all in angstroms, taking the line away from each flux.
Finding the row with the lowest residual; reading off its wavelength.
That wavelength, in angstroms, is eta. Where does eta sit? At 4006.62 angstroms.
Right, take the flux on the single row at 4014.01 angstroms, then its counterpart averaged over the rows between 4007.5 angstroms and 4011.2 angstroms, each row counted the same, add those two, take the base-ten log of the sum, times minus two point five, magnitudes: -1.1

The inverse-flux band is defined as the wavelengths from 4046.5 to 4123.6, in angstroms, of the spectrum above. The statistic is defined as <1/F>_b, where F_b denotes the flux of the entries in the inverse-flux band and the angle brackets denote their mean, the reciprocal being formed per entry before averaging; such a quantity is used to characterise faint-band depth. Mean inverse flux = 0.76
